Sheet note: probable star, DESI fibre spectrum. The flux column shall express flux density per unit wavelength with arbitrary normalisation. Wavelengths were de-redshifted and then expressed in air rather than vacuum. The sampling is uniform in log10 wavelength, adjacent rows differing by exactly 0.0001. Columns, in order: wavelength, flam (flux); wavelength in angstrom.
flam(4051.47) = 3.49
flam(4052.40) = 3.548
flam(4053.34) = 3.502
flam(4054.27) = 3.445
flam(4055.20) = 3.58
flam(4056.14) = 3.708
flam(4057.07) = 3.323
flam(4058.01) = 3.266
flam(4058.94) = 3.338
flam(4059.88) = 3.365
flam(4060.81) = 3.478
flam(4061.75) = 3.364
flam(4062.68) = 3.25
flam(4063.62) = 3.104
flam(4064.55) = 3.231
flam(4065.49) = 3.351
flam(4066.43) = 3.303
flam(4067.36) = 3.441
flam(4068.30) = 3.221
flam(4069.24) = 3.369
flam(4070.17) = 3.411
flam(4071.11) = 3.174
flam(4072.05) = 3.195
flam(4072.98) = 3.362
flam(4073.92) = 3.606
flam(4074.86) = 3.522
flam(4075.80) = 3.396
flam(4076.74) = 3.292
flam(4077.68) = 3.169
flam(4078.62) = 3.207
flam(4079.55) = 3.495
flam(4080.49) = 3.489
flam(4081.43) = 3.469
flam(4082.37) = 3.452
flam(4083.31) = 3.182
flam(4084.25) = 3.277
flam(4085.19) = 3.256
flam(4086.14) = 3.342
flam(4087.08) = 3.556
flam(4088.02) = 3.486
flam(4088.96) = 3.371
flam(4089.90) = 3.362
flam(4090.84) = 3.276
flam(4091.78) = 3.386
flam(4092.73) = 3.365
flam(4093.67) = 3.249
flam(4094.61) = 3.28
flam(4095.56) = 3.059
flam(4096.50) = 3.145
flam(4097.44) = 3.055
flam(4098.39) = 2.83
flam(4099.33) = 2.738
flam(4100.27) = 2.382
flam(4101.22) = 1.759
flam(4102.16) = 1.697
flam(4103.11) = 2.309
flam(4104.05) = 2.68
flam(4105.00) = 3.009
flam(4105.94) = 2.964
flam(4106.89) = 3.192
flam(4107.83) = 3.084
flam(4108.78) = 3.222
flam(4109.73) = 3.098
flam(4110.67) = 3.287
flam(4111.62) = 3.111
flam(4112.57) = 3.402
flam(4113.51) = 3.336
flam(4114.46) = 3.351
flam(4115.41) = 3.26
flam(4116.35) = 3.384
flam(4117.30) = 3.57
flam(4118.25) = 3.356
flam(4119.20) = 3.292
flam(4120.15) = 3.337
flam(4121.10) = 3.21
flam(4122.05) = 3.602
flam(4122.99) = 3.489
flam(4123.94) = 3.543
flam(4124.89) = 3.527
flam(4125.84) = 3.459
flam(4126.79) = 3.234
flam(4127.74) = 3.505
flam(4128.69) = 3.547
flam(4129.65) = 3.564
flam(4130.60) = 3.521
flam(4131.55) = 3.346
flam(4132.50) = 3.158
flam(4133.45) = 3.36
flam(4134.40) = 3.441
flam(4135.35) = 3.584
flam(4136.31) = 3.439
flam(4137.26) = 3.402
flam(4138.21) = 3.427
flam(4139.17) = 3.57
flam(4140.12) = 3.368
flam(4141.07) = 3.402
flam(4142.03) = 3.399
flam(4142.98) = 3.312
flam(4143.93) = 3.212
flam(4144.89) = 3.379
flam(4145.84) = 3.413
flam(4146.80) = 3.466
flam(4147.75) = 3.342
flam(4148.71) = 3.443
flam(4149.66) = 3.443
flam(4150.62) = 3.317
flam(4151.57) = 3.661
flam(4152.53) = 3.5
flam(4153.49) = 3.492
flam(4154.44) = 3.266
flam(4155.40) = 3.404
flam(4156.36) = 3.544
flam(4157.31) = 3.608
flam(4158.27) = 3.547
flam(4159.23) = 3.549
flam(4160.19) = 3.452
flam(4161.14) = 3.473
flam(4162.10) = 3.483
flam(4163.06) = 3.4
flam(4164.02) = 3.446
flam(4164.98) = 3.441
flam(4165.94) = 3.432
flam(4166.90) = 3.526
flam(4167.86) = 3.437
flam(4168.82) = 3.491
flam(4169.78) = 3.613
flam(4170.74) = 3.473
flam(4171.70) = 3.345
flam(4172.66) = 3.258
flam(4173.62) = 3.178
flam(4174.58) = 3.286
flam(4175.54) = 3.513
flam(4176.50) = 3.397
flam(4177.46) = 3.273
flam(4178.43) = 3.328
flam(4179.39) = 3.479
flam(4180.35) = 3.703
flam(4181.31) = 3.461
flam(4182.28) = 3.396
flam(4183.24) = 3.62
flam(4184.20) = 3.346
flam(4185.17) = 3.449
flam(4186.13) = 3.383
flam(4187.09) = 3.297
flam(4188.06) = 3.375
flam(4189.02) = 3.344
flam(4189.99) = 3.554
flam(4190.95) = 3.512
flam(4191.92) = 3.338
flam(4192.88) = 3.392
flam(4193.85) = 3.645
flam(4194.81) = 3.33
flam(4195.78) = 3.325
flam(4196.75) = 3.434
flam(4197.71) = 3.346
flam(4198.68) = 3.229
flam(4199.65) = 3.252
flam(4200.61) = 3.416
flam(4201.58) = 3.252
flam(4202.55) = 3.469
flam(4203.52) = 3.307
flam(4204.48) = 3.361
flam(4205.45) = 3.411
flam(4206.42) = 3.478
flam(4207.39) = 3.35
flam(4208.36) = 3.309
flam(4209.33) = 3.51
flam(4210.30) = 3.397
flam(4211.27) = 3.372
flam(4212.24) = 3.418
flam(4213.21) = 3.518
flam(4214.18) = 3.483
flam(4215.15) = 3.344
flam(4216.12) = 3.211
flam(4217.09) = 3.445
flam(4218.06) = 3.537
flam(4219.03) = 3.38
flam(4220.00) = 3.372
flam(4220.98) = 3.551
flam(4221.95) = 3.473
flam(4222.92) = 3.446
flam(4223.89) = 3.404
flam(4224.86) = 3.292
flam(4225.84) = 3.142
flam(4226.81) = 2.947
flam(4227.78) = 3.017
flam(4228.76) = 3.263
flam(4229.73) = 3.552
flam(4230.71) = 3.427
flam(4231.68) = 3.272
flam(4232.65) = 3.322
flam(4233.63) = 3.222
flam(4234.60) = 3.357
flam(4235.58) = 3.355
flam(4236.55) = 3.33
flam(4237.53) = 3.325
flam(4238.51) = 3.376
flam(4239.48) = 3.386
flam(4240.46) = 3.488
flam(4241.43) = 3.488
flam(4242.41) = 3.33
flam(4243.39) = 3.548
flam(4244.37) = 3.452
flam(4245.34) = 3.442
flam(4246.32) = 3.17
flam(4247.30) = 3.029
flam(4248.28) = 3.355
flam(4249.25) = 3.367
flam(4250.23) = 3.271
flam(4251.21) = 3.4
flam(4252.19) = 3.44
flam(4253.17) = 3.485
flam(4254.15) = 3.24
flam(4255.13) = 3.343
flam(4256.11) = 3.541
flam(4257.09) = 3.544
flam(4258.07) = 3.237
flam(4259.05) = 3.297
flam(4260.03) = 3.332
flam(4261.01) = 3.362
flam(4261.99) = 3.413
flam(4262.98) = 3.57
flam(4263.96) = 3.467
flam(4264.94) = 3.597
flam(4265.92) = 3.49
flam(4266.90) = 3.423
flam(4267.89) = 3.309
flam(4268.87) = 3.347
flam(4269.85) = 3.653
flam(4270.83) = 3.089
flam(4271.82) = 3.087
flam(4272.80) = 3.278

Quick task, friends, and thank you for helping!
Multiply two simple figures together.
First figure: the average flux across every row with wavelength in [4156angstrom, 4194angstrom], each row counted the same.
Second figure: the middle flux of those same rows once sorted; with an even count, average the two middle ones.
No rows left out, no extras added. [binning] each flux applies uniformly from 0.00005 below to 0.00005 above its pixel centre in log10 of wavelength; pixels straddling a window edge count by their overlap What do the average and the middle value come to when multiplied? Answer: 11.9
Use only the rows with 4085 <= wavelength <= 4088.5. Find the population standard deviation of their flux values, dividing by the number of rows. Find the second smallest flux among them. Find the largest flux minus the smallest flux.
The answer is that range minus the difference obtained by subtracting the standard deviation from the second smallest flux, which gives -2.92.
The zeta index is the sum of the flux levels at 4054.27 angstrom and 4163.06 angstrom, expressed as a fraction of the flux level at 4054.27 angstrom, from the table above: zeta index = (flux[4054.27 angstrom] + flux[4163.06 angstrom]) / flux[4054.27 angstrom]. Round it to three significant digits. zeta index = 1.99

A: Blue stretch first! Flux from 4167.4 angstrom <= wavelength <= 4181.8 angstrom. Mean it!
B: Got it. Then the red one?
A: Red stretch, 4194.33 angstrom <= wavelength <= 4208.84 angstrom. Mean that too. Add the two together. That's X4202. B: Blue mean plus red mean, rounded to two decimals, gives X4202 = 6.77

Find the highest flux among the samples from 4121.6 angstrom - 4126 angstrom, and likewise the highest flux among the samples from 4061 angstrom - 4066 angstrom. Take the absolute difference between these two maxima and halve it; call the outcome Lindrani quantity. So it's 0.12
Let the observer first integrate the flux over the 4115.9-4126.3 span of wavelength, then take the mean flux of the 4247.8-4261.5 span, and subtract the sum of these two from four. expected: -35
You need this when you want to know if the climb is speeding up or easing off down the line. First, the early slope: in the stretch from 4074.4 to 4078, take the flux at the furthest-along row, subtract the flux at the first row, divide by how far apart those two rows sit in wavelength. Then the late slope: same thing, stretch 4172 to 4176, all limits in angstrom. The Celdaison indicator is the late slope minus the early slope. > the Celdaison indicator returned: 0.21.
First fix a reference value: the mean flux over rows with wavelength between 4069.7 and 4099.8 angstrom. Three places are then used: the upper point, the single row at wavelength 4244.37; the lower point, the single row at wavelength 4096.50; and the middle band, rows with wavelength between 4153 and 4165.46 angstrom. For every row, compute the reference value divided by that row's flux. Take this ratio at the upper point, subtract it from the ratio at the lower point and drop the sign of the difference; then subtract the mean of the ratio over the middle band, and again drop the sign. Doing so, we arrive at 0.857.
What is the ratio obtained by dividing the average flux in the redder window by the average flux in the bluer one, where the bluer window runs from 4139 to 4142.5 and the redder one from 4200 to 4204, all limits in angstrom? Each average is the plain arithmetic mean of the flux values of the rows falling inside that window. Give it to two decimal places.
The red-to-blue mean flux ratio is 0.98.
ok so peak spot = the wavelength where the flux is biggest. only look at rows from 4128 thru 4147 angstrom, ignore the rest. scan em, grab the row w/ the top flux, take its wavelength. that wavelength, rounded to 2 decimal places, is 4135.35 angstrom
